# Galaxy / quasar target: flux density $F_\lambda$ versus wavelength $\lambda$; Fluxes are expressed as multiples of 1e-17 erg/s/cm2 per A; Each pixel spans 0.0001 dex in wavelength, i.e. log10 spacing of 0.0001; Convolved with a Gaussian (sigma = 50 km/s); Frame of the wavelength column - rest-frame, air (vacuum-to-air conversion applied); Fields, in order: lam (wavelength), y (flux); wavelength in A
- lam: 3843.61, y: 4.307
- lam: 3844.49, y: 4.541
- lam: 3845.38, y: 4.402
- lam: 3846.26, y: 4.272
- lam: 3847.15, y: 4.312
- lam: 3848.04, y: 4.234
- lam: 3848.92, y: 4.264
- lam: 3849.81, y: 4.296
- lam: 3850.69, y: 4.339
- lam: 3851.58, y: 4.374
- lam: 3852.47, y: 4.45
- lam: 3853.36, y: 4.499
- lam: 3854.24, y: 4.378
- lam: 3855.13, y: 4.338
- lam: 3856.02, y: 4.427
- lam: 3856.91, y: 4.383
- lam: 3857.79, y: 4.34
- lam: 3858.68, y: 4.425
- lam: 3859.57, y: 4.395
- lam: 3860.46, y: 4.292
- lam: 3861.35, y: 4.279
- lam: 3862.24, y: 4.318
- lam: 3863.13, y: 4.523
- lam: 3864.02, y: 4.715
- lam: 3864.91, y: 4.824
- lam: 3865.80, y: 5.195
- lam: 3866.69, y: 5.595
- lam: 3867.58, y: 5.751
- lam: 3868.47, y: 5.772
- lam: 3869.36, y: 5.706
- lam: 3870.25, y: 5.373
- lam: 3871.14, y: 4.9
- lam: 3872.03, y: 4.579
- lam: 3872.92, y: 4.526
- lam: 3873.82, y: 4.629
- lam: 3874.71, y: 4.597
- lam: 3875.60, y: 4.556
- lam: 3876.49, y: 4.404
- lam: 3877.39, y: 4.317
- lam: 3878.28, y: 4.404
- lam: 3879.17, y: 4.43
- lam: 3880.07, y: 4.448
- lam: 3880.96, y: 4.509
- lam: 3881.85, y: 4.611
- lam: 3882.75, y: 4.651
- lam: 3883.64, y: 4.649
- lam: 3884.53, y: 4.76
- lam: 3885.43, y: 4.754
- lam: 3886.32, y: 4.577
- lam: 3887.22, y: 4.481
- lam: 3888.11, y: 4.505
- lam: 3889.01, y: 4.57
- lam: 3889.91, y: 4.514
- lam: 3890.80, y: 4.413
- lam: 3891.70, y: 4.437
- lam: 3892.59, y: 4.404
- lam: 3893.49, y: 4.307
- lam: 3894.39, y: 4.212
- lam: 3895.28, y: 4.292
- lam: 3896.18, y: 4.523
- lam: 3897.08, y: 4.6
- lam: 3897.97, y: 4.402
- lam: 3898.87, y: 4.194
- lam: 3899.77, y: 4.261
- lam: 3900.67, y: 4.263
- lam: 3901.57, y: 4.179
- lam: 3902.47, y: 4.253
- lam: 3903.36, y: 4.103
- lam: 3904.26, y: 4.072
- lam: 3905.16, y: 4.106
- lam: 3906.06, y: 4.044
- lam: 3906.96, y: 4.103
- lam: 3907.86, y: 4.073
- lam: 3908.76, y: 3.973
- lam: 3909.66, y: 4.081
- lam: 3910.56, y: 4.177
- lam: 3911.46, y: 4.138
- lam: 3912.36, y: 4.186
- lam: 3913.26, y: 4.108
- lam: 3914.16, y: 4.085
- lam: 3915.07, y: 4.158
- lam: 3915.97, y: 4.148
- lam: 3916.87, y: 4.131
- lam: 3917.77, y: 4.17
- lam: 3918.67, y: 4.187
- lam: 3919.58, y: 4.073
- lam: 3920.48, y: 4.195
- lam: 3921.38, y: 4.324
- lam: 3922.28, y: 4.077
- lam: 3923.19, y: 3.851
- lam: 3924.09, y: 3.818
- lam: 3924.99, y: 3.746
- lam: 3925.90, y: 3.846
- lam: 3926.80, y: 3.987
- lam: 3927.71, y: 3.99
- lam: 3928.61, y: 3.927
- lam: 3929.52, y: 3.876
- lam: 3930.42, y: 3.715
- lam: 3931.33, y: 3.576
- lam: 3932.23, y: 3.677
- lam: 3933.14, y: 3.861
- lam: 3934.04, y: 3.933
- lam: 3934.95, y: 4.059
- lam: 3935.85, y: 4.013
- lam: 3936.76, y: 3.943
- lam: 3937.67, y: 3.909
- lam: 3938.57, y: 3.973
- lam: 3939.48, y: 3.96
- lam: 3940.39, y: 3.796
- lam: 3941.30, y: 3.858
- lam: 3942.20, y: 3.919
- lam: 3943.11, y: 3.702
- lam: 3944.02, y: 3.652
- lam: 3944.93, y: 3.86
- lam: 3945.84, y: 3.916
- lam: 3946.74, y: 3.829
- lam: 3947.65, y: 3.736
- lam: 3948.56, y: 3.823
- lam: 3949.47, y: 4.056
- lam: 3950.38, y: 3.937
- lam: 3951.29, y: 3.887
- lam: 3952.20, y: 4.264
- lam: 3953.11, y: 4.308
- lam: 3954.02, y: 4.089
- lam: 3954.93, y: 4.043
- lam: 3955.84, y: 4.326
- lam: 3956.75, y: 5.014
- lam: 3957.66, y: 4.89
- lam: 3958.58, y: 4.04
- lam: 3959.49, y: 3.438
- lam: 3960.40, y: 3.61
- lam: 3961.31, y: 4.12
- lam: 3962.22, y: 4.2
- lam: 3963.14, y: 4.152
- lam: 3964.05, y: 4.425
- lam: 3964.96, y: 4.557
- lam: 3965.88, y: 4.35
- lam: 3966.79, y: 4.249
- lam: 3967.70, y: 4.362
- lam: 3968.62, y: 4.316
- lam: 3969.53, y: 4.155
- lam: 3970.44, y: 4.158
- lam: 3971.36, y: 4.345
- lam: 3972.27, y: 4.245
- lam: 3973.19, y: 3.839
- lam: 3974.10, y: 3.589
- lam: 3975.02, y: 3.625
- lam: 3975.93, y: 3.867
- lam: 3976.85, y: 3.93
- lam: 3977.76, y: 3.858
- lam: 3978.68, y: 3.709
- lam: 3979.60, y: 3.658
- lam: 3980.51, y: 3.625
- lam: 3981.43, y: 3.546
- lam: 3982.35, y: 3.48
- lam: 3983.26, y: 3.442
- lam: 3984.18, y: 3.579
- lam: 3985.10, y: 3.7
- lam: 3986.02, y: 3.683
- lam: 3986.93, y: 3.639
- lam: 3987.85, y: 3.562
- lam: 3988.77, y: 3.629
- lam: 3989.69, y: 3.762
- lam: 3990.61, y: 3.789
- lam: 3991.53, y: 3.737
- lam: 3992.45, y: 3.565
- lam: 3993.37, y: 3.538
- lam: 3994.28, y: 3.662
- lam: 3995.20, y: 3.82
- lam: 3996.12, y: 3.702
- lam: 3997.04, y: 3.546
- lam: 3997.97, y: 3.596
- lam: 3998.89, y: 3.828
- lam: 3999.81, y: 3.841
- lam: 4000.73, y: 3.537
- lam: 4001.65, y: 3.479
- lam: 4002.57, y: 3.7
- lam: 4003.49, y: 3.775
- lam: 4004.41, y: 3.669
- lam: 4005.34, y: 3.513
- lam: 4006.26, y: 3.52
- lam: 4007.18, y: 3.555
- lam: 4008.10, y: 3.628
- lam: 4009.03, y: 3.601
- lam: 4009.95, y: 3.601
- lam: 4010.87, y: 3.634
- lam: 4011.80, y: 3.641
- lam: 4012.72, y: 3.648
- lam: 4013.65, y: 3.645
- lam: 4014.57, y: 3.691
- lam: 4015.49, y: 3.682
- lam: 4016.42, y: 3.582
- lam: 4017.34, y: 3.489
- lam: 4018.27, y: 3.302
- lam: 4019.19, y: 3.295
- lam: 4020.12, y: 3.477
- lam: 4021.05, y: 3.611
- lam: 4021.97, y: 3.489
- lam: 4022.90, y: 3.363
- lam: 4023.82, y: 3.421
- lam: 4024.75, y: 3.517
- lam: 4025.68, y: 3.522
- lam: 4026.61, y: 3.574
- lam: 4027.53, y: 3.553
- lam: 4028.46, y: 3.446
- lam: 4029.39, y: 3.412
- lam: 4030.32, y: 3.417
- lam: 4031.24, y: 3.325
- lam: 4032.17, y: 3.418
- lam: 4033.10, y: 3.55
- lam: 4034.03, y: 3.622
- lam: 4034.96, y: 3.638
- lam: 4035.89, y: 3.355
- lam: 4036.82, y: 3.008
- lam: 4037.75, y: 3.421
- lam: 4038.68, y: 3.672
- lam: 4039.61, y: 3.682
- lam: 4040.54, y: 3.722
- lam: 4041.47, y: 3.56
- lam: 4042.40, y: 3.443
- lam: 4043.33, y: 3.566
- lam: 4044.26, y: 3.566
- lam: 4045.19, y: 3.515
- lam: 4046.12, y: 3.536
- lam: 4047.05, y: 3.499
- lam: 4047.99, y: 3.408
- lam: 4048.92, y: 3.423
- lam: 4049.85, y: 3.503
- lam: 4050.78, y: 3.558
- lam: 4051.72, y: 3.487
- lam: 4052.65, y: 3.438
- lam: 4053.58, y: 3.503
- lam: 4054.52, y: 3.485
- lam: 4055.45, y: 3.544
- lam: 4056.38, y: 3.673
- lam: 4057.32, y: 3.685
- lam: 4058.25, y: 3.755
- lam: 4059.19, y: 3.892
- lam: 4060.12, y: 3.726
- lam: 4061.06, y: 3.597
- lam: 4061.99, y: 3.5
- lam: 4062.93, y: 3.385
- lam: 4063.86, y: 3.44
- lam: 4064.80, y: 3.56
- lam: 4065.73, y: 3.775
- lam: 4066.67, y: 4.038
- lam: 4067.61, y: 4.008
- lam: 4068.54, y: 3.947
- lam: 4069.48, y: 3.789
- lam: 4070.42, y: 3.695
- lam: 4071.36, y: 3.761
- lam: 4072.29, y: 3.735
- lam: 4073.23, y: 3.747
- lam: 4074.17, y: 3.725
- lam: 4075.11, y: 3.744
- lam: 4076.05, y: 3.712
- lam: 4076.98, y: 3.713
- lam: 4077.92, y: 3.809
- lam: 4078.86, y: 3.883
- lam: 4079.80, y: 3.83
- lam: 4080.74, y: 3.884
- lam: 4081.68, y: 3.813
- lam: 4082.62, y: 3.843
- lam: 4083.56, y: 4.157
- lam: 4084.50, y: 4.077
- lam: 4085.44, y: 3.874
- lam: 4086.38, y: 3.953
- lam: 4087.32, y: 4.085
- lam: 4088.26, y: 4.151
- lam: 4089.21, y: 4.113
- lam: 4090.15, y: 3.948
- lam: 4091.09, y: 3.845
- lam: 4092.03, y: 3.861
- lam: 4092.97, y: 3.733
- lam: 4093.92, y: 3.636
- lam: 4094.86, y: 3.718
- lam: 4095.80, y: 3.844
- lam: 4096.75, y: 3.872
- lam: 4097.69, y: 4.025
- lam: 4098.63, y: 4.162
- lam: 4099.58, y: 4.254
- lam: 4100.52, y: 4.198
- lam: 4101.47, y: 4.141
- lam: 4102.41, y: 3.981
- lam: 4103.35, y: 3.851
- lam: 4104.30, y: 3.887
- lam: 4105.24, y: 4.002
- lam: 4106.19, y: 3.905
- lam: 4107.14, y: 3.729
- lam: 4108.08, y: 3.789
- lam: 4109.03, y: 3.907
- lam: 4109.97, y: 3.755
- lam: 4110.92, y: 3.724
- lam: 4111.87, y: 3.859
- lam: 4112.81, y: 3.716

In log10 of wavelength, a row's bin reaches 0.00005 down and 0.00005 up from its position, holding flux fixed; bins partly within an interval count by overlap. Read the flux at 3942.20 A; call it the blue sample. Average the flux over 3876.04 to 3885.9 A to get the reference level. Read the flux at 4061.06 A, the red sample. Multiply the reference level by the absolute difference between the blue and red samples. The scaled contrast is 1.5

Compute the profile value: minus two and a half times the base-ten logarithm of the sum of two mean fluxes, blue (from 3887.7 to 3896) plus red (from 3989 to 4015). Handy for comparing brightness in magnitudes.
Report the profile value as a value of -2.27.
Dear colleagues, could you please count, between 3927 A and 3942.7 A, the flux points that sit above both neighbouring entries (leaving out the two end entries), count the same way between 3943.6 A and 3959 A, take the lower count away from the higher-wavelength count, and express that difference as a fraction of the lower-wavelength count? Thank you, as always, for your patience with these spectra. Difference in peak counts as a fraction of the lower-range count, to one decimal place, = 1.0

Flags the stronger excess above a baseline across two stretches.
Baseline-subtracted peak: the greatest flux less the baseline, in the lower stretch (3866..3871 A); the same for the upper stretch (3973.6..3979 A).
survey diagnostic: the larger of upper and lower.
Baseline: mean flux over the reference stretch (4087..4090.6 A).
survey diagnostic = 1.7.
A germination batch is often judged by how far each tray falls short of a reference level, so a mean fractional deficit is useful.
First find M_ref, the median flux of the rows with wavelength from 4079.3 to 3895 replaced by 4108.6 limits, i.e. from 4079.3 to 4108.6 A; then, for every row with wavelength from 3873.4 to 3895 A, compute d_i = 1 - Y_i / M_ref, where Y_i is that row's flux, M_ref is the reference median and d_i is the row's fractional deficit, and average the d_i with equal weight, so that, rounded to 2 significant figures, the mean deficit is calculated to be -0.16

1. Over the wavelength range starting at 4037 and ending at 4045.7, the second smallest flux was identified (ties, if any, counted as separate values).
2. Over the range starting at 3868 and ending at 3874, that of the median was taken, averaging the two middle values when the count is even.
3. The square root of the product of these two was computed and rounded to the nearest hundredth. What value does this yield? 4.11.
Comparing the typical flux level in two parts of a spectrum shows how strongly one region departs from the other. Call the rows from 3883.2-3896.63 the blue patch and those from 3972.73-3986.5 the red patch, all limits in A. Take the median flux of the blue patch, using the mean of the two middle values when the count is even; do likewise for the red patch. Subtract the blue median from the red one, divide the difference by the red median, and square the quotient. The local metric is 0.0536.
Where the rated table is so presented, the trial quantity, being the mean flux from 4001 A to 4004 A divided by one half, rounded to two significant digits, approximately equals 7.3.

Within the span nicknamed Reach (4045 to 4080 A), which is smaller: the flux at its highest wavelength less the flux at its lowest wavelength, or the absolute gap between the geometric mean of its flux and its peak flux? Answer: 0.3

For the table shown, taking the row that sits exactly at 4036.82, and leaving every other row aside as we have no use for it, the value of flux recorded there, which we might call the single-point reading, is 3.008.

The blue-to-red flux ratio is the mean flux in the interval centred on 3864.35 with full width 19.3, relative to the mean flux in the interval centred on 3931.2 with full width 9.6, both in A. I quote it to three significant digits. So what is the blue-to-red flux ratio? 1.24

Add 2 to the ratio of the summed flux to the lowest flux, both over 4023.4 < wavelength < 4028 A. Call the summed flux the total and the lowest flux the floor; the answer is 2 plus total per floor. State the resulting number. 7.1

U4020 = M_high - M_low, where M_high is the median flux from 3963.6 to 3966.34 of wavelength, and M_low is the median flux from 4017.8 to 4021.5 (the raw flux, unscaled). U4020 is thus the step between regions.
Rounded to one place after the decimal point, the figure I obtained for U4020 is 1.0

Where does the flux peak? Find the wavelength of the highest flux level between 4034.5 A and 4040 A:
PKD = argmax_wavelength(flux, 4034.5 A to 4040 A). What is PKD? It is 4039.61 A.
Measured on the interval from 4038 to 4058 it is 4040.54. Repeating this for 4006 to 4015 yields 4014.57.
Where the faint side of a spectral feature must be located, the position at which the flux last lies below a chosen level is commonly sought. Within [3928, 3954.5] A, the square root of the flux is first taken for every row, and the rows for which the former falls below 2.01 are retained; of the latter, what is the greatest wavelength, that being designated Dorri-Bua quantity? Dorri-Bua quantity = 3951.29 A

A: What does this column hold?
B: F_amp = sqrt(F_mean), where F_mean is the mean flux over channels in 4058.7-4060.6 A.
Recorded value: 1.95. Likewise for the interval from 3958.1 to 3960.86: 1.92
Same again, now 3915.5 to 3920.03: 2.04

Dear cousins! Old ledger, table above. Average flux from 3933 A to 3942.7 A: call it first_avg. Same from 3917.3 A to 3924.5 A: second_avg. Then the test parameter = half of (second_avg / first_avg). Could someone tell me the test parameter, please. 0.520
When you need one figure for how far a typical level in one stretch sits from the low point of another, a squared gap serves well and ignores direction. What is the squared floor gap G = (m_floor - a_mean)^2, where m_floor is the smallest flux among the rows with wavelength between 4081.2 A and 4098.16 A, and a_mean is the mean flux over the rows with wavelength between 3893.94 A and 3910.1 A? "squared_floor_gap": 0.33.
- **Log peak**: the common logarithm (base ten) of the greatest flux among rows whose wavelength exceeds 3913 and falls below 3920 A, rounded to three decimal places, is 0.622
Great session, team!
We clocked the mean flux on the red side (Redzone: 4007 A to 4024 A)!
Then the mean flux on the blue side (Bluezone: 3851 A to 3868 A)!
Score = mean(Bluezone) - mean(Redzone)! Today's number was 1.1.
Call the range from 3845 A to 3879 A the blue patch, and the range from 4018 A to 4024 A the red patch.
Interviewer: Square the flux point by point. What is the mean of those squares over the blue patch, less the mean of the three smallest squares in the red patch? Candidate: 10.5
